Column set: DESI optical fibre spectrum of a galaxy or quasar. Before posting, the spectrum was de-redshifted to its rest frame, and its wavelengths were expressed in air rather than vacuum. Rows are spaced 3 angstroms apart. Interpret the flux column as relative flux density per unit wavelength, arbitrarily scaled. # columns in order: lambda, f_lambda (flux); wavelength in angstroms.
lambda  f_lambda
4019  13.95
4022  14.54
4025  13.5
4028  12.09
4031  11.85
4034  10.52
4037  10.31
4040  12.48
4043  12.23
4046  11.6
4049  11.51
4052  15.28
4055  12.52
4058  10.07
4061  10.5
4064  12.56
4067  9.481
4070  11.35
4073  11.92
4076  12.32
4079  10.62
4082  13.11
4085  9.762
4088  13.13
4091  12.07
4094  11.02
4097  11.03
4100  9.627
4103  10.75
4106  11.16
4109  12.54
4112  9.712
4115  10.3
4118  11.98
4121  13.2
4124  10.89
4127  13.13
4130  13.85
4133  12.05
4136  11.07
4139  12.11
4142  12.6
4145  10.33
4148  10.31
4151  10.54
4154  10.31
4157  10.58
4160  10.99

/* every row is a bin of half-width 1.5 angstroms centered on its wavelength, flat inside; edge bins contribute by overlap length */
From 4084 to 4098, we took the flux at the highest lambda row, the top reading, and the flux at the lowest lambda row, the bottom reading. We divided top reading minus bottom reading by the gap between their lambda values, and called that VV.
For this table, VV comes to 0.11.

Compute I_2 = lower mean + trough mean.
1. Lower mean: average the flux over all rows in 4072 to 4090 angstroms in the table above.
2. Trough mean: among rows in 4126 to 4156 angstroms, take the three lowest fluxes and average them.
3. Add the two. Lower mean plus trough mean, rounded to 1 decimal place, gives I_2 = 22.1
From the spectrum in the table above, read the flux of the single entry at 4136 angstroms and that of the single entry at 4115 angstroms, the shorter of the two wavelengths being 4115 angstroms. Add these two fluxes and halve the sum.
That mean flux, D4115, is 10.7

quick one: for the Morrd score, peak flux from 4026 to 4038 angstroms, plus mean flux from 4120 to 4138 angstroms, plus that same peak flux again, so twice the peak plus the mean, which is 36.5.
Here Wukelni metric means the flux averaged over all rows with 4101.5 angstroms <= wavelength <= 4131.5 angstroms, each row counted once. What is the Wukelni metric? 11.75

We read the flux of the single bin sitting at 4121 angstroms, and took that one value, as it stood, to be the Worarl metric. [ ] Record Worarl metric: 13.2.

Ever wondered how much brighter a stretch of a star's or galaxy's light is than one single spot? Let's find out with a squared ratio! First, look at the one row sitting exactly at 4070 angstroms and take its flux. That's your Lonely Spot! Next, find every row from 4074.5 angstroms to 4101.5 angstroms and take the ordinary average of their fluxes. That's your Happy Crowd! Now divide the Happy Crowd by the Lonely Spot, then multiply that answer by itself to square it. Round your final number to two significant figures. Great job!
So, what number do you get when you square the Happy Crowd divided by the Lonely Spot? 1.0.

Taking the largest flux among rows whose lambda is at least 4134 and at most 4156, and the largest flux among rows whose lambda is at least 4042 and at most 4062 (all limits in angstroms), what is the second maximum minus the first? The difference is 2.7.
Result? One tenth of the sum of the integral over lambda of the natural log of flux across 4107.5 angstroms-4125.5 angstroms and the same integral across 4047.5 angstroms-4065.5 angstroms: 8.84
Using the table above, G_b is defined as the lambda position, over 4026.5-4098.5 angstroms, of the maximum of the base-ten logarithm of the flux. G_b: 4052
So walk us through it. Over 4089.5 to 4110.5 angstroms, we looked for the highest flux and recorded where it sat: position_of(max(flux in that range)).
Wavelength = 4109 angstroms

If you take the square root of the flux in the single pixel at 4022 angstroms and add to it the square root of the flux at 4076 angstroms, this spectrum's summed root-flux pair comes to 7.32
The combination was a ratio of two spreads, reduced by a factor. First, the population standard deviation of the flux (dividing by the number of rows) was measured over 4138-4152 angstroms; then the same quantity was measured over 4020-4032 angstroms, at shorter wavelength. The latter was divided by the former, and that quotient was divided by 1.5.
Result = 0.7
